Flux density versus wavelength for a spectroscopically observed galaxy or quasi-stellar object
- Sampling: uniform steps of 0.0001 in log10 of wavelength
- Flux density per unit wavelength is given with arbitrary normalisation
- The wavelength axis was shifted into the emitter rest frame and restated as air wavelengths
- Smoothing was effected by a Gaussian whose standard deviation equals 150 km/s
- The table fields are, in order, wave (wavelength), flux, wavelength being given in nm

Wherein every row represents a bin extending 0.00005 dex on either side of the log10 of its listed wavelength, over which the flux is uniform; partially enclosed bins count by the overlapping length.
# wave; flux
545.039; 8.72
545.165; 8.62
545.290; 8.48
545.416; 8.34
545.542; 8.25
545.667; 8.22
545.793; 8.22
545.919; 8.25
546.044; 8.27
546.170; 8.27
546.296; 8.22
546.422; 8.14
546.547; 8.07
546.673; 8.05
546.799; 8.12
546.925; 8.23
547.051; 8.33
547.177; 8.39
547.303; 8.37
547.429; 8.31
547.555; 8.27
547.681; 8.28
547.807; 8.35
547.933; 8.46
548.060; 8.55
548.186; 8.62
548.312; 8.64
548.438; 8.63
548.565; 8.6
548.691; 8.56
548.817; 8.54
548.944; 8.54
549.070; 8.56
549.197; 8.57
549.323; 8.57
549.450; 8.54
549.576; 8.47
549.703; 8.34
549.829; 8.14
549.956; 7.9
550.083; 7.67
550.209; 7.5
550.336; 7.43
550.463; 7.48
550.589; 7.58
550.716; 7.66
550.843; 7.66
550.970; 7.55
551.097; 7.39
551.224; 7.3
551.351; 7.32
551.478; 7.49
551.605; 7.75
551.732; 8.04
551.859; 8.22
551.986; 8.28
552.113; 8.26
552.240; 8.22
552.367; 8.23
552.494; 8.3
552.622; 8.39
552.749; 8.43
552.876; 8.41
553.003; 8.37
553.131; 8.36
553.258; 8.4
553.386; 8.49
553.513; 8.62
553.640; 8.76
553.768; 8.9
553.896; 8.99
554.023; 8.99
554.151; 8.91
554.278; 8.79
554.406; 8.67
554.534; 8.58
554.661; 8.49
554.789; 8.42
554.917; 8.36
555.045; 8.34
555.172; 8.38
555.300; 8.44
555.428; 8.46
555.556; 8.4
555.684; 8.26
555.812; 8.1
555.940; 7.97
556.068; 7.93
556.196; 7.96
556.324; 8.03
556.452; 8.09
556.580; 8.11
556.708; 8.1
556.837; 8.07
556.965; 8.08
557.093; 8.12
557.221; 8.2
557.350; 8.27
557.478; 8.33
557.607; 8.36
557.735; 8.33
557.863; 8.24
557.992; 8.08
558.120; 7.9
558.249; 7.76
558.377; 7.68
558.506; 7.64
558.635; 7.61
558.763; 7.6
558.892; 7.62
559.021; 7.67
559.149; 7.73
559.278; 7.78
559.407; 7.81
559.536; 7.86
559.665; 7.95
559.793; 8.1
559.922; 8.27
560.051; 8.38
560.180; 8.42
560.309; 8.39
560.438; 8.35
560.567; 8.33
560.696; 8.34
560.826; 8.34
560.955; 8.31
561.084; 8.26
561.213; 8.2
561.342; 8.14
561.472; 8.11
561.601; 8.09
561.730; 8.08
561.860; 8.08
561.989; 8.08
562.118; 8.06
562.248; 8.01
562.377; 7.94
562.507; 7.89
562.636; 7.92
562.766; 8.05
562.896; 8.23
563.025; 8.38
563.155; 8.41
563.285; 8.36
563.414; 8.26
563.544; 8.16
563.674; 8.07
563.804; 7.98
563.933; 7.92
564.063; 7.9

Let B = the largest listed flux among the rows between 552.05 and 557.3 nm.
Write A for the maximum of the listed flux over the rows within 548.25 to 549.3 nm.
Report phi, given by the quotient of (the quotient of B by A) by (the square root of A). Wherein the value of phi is 0.35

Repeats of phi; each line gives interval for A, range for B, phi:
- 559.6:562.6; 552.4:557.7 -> 0.37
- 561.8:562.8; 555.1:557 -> 0.37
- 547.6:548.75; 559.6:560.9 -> 0.33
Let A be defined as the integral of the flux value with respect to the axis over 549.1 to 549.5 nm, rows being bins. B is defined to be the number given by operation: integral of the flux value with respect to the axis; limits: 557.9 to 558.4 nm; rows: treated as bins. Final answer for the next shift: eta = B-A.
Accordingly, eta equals 0.5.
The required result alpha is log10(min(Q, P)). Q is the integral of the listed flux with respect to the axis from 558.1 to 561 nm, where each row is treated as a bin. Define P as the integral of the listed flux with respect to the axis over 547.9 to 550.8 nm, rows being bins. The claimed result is 1.365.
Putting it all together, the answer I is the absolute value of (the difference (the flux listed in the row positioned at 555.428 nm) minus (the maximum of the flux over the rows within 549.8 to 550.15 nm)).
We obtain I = 0.32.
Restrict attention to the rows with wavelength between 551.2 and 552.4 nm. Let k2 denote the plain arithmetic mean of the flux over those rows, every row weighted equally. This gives 7.91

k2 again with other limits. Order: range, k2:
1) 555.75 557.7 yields 8.11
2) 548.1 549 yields 8.59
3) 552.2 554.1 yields 8.52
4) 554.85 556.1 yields 8.26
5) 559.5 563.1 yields 8.16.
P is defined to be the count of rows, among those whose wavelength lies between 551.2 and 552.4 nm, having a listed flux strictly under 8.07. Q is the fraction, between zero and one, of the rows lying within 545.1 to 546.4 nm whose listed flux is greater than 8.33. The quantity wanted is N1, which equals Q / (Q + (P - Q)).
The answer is 0.06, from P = 5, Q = 0.30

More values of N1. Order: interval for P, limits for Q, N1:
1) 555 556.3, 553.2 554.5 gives 0.33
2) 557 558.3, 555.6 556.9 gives 0.00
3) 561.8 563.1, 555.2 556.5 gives 0.05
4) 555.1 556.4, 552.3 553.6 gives 0.20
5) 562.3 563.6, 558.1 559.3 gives 0.00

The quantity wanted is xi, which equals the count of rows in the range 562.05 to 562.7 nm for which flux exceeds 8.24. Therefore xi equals 0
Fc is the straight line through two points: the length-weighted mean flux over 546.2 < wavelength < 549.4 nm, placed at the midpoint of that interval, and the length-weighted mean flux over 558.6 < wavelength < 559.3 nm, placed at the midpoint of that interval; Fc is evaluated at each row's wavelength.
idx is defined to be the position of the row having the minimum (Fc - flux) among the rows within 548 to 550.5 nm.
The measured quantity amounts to 548.312 nm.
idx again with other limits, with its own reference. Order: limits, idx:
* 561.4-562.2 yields 561.989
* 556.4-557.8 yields 557.607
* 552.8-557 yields 554.023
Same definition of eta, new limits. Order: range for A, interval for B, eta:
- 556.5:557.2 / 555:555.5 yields -1.5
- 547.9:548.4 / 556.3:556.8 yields -0.2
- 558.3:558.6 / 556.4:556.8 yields 0.9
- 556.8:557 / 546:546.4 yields 1.7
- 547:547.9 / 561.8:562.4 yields -2.7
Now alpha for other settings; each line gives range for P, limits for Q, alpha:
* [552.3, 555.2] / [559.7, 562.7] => 1.390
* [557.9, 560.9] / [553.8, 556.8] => 1.379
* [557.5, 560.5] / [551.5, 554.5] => 1.379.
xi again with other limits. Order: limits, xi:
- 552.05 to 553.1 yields 6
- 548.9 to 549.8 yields 7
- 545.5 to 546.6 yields 4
